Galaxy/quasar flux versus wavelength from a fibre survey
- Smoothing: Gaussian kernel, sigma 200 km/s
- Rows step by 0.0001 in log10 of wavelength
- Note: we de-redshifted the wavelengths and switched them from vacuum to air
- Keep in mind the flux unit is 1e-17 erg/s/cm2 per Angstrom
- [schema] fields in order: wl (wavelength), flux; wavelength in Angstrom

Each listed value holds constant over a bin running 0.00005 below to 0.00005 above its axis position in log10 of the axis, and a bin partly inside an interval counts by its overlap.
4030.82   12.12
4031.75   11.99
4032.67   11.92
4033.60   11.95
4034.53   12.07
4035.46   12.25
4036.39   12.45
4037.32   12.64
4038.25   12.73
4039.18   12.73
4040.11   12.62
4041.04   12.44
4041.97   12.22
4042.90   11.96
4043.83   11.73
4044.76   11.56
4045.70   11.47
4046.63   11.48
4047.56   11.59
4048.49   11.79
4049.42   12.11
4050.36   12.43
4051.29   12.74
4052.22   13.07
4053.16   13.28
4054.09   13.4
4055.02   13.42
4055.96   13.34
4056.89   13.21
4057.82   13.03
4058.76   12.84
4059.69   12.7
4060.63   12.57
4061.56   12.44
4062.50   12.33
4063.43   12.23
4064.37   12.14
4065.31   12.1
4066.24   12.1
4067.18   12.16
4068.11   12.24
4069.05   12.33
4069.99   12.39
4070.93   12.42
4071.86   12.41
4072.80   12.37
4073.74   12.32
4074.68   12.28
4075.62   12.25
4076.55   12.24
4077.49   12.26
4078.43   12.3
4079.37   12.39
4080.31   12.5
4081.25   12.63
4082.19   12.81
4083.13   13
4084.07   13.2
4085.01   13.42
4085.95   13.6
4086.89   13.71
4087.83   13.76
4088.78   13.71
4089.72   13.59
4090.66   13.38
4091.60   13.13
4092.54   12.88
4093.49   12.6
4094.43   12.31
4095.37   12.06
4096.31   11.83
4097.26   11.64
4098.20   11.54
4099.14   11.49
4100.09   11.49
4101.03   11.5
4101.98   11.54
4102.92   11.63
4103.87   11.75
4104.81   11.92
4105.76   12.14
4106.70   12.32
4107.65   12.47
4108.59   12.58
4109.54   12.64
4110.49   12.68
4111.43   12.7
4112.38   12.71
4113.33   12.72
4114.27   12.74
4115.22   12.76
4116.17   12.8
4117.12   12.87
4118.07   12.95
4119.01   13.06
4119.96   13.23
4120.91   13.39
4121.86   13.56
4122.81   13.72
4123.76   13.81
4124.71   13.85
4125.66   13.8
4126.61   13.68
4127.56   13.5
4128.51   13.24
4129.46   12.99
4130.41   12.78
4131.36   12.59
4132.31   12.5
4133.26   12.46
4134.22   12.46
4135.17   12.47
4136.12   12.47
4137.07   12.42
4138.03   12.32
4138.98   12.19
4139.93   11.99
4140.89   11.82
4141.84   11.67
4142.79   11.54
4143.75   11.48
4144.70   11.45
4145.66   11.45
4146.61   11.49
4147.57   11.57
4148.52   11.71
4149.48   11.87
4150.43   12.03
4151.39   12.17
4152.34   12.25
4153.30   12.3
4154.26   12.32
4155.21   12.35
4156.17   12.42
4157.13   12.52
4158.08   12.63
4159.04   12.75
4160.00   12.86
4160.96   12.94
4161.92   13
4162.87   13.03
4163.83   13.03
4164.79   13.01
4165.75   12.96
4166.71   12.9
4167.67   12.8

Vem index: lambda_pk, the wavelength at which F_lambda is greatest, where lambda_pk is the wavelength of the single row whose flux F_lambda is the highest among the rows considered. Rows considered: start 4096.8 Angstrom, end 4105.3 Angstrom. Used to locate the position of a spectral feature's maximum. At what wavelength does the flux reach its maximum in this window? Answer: 4104.81 Angstrom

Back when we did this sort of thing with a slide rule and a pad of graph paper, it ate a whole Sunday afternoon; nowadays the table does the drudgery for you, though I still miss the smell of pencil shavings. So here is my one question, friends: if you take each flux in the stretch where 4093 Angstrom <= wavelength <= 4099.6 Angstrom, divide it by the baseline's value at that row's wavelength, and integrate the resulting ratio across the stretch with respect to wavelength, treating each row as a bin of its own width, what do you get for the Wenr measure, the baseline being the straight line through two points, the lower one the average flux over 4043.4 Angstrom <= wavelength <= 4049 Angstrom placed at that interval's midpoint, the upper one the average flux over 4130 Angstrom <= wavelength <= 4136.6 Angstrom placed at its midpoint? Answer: 6.5 Angstrom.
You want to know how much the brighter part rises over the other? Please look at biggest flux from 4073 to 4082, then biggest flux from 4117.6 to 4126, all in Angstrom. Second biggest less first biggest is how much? 1.22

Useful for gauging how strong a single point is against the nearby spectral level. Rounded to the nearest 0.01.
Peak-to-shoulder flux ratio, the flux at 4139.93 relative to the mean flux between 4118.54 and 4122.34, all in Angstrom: 0.90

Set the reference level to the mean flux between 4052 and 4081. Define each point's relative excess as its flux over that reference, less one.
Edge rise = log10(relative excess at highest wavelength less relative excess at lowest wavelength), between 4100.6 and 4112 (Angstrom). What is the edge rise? -1.02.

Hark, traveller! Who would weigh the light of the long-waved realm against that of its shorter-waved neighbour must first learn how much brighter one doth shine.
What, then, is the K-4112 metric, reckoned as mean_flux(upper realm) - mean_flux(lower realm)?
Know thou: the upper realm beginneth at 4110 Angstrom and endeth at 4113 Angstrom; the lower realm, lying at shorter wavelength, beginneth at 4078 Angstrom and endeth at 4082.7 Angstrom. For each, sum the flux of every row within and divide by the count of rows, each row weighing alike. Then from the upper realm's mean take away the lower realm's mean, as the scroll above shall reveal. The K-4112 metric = 0.2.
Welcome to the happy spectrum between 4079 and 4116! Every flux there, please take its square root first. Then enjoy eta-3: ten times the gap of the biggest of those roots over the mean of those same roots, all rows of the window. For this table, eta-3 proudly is 1.7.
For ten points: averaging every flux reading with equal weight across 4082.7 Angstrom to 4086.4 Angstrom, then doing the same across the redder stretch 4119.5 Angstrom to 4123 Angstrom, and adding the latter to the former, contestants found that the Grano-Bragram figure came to 26.8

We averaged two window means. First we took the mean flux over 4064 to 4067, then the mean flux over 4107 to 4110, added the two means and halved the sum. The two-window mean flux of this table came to 12.3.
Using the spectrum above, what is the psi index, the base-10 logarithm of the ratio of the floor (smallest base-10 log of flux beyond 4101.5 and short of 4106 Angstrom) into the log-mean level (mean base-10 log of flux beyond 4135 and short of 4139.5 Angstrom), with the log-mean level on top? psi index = 0.012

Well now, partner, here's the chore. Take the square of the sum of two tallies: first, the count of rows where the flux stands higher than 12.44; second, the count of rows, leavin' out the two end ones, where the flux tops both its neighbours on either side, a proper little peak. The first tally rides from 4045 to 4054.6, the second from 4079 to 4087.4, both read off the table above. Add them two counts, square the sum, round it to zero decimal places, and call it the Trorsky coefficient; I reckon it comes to 16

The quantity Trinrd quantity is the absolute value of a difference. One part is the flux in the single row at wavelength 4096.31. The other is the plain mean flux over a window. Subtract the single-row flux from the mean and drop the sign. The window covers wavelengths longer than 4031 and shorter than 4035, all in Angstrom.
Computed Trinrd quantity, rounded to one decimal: 0.2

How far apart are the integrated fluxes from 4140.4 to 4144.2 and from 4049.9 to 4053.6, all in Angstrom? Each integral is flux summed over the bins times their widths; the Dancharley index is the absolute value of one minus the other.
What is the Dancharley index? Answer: 4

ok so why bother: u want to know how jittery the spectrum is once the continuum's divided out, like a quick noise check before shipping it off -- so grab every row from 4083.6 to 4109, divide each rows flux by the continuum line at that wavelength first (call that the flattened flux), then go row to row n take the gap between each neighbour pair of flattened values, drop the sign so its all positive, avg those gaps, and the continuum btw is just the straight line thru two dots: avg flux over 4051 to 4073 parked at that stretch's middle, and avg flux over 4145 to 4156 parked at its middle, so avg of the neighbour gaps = 0.012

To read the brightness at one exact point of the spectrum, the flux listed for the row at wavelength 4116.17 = 12.8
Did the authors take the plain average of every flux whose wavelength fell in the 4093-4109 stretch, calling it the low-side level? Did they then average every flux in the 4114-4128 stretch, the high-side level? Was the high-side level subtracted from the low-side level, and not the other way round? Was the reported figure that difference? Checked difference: -1.4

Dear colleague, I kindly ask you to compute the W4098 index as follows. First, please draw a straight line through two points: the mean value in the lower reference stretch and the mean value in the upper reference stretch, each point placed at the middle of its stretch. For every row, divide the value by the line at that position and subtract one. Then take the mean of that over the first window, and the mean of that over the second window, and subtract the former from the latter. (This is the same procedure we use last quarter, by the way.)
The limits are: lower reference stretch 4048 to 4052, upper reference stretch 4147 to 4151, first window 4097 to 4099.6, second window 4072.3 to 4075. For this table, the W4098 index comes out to 0.05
